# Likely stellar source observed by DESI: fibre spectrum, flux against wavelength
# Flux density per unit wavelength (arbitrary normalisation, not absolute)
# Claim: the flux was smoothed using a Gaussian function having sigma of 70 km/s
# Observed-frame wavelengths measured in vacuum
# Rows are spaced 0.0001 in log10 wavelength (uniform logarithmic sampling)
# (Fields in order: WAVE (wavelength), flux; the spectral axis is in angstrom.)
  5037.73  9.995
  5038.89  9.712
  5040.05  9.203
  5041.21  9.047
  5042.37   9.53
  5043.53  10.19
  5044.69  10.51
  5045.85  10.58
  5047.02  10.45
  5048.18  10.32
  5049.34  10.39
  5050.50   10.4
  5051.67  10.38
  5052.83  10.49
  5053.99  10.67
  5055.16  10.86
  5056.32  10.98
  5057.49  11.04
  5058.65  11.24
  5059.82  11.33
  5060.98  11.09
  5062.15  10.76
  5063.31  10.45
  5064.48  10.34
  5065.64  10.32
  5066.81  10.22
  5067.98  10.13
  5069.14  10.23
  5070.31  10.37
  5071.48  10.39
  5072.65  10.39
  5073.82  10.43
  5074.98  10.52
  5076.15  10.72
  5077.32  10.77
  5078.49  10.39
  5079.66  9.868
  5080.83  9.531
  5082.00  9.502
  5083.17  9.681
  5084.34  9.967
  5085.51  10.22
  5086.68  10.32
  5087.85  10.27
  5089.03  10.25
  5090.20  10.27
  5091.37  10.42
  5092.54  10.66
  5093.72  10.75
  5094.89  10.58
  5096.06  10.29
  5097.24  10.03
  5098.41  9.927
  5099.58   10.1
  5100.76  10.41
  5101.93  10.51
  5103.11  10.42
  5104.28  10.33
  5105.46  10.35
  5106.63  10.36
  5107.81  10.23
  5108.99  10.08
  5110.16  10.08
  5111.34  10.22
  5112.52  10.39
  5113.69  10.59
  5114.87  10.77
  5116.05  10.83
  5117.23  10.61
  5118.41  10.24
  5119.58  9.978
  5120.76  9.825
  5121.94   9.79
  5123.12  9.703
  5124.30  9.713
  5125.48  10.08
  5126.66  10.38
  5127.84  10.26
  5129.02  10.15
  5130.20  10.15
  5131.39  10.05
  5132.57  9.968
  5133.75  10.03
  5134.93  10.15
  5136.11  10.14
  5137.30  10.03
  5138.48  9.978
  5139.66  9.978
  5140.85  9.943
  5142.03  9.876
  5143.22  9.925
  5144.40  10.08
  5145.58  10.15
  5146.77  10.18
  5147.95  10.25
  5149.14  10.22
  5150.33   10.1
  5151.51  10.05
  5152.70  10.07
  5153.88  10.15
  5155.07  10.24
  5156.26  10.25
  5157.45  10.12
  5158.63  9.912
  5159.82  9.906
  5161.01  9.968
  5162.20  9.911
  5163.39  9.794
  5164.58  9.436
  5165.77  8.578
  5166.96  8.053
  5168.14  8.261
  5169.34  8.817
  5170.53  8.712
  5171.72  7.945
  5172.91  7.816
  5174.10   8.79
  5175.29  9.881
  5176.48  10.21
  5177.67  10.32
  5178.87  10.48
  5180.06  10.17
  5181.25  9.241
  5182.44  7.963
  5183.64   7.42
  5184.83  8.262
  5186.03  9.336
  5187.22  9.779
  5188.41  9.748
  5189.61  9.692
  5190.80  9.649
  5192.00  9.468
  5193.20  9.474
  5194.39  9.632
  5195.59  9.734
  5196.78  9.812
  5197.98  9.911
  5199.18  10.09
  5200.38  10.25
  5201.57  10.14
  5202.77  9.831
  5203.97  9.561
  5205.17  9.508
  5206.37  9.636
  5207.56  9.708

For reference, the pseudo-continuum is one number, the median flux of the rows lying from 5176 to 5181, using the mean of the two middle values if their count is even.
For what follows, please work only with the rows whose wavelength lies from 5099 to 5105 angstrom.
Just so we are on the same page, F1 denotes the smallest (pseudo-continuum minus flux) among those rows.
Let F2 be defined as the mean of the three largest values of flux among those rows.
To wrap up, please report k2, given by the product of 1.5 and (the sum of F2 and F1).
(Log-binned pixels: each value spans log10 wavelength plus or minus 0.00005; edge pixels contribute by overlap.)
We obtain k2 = 15.3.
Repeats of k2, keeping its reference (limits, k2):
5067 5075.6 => 15.3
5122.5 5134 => 15.2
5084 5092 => 15.3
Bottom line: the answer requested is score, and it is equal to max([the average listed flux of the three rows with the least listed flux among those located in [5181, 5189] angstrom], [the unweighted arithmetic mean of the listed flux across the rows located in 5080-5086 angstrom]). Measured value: 9.8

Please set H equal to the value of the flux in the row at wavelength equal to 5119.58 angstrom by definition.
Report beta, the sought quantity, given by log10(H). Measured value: 1.00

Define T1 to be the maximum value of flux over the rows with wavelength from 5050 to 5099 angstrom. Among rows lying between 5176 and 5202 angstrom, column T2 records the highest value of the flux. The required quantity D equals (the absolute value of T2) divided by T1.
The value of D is 0.92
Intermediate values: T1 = 11.33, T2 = 10.48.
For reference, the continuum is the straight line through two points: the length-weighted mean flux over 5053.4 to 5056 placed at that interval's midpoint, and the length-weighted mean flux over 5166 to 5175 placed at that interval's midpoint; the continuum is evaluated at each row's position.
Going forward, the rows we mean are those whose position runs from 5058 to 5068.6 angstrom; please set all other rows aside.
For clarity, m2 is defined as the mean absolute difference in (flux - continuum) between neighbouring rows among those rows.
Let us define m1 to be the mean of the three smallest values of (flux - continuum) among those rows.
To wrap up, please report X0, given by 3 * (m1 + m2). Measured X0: -0.5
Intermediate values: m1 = -0.3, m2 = 0.14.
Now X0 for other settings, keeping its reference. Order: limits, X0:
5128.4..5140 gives 2.7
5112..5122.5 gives 1.8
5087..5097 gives 1.0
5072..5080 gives 0.3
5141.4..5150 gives 3.2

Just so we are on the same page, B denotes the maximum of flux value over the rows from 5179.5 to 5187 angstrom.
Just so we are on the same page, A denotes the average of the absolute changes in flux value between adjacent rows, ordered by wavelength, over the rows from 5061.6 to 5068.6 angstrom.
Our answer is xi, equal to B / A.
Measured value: 81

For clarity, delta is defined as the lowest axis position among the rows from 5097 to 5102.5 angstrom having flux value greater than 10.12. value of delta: 5100.76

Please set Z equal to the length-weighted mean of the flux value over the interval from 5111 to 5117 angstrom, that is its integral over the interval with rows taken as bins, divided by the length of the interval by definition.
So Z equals 10.6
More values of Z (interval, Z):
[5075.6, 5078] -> 10.7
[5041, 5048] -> 10.1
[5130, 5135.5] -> 10.1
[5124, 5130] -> 10.1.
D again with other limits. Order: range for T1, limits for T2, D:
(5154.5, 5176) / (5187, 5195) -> 0.95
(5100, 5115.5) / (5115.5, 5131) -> 1.01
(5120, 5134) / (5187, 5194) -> 0.94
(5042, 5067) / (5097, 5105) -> 0.93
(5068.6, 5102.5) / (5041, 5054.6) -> 0.99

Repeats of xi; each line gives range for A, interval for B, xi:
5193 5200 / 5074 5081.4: 87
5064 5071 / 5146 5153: 114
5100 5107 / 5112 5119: 175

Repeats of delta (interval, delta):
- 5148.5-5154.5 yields 5149.14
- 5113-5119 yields 5113.69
